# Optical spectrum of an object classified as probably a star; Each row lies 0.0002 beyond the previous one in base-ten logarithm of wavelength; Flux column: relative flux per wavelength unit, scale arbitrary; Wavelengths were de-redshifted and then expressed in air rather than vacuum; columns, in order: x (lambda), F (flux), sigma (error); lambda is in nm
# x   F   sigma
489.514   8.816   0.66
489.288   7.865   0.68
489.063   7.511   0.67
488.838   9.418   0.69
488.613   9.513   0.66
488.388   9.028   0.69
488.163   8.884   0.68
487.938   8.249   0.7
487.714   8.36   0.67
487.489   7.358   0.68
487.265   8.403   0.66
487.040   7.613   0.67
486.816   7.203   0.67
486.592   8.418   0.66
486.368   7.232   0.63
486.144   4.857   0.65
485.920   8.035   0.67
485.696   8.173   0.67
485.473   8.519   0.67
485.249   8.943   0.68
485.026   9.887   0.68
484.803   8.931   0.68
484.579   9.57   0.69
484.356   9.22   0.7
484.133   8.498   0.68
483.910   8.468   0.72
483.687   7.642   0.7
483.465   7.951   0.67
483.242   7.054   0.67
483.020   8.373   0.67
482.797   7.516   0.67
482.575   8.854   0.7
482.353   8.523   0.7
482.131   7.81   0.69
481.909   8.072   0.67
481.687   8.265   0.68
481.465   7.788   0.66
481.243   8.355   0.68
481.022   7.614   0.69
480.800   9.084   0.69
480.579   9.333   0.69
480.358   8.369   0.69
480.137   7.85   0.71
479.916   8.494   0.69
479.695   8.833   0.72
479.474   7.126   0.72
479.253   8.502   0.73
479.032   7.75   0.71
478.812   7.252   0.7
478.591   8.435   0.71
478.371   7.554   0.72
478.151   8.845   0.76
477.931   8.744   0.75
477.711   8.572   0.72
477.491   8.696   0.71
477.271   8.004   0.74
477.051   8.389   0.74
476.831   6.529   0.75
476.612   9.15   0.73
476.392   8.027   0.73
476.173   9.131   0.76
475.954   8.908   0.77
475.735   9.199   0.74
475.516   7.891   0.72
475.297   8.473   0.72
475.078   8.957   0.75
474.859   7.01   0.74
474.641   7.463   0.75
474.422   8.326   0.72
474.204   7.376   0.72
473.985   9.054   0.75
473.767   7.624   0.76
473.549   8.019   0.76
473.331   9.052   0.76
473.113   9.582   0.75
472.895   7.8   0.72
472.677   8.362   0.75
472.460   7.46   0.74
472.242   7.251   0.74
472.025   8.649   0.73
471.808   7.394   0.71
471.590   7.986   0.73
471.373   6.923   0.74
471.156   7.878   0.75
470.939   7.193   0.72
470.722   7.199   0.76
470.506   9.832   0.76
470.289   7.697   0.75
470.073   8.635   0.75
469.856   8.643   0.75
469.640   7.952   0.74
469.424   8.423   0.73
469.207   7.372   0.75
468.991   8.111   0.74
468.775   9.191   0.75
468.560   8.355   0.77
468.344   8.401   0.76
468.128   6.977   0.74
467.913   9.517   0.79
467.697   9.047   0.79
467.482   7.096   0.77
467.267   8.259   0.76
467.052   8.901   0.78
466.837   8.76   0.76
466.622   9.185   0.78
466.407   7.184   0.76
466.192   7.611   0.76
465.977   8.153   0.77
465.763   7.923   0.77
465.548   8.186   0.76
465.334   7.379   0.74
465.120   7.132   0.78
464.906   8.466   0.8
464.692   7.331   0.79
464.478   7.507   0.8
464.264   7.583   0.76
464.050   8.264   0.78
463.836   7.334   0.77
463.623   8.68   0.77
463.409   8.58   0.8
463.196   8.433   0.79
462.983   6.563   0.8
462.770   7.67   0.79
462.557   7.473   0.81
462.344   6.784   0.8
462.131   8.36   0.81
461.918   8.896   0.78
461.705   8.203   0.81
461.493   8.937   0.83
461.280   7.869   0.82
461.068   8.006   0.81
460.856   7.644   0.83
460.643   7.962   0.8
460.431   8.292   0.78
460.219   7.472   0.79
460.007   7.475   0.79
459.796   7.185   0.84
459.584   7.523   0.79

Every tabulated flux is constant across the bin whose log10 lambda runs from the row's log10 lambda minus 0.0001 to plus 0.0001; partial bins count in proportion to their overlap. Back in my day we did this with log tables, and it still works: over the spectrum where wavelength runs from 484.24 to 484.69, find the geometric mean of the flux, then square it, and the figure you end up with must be 88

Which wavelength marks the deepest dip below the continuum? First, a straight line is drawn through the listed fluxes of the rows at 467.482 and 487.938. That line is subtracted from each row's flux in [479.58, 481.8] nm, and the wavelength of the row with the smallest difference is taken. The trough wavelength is 481.022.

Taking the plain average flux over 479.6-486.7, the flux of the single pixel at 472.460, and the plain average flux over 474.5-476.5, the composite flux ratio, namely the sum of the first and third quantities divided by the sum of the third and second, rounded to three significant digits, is 1.05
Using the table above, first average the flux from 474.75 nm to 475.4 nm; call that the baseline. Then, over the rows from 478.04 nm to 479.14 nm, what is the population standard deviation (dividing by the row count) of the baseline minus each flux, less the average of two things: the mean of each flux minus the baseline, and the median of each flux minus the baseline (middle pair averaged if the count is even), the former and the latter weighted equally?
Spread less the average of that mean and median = 0.87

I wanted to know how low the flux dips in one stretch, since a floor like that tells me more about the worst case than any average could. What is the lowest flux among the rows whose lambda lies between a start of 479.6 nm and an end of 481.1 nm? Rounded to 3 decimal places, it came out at 7.614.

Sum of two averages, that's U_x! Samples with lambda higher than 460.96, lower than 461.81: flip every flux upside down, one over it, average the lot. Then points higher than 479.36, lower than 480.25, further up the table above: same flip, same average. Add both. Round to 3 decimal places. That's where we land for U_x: 0.246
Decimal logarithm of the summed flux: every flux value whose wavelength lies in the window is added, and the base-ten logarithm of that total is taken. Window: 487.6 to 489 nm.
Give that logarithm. 1.728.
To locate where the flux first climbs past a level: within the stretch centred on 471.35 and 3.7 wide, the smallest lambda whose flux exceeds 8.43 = 469.856 nm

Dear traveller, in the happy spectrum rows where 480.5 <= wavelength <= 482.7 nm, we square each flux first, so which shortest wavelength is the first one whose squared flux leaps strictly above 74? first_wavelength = 480.579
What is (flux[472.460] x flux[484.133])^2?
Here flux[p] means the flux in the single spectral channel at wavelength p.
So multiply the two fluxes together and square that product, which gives 4019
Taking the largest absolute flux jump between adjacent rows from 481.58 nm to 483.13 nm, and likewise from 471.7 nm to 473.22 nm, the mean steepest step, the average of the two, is 1.6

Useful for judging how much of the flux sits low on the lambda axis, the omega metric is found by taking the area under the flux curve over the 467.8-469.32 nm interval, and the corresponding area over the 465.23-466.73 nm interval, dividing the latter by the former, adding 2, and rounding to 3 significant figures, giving 2.95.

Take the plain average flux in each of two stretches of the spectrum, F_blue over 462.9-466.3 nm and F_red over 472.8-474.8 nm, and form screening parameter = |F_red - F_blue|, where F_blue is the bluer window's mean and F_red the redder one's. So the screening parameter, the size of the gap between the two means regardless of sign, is 0.4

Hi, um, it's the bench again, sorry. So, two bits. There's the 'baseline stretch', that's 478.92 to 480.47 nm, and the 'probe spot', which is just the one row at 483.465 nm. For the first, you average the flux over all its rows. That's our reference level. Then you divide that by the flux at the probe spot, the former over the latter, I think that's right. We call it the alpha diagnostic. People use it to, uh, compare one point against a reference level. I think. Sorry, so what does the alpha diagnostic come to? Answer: 1.02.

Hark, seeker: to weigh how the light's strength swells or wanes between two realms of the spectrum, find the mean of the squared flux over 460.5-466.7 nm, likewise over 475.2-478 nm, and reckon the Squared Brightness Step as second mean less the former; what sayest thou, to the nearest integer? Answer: 9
